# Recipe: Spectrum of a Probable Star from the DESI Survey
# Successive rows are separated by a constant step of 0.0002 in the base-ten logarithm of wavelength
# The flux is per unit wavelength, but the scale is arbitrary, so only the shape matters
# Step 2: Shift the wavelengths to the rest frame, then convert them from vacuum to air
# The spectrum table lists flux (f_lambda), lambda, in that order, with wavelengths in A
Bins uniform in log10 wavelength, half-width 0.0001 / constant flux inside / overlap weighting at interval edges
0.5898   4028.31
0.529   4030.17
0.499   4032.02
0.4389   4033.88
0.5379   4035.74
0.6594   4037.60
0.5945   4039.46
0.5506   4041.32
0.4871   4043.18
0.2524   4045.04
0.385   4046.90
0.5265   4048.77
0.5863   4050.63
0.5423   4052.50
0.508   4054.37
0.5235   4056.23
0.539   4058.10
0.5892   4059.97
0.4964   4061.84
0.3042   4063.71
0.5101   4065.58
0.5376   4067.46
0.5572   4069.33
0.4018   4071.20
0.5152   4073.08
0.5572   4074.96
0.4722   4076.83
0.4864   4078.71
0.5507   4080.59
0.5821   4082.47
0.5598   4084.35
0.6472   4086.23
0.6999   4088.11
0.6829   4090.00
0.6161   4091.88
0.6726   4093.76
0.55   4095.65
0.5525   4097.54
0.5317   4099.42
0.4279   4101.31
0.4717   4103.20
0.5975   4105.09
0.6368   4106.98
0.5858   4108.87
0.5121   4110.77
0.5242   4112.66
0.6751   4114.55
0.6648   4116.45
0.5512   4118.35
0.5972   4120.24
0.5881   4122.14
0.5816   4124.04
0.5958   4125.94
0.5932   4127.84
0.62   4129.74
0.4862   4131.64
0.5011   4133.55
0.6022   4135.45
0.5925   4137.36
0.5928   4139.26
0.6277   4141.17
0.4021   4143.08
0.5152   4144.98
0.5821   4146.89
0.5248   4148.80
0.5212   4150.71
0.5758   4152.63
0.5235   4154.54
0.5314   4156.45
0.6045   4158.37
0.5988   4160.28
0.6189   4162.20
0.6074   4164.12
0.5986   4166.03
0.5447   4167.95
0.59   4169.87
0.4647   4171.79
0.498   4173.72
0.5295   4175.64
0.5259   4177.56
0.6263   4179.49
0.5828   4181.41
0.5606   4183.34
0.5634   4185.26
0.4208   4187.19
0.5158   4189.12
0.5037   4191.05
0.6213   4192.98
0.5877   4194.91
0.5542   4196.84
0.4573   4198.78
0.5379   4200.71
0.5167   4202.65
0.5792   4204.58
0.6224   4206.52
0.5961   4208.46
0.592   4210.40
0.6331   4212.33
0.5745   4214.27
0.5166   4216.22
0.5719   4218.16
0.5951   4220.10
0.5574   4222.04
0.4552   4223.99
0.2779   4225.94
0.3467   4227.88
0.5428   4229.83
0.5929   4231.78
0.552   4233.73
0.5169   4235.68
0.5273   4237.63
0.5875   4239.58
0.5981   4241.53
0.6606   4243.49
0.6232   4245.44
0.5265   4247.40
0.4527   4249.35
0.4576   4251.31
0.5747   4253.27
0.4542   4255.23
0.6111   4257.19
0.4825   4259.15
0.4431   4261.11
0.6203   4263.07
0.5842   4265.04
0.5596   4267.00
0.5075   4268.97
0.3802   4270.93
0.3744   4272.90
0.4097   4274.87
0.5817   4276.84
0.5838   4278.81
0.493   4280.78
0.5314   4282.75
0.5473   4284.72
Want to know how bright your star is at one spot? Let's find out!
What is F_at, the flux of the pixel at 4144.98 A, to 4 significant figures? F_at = 0.5152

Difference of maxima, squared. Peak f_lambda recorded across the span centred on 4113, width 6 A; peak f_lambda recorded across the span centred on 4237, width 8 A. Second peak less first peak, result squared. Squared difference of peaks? 0.0077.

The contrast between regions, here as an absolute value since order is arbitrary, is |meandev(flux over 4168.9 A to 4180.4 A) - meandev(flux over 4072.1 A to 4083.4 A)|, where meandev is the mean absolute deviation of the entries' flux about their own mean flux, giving 0.010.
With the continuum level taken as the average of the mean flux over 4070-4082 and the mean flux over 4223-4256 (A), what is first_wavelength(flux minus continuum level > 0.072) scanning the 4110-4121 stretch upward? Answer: 4114.55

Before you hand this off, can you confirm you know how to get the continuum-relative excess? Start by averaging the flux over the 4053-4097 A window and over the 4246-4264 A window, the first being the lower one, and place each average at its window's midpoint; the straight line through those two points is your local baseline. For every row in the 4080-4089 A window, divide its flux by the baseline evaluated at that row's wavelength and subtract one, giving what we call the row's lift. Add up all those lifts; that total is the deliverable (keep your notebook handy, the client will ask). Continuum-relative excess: 0.58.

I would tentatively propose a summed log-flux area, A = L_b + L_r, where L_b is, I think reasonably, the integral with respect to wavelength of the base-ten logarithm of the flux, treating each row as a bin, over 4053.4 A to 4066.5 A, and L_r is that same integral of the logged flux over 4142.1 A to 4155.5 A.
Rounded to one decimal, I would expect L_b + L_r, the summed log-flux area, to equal -7.9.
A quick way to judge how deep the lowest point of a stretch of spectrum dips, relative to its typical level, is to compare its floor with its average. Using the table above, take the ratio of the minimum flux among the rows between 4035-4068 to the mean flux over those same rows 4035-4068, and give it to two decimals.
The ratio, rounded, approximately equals 0.50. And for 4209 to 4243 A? 0.52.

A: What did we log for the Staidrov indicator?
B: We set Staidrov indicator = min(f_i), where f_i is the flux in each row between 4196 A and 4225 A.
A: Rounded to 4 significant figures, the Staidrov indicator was 0.4552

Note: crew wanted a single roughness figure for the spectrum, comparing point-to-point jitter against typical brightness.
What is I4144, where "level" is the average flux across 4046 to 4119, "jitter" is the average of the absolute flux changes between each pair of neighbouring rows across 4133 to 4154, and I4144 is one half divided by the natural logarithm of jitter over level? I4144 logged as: -0.238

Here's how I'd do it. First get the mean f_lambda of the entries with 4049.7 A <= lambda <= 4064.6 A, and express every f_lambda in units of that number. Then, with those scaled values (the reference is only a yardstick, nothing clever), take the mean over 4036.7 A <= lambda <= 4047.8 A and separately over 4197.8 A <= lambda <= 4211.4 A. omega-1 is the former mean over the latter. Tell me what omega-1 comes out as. 0.88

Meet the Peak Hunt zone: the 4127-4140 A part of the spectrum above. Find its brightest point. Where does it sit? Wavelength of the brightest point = 4129.74 A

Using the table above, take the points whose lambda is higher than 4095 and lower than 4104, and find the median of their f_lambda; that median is 0.532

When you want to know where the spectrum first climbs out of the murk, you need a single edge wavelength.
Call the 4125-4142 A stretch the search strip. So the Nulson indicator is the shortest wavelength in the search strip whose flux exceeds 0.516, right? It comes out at 4125.94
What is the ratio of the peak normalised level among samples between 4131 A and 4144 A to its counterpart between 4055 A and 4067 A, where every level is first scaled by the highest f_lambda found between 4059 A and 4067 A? 1.07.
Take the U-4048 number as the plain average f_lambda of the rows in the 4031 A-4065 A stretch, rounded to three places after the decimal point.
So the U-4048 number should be 0.501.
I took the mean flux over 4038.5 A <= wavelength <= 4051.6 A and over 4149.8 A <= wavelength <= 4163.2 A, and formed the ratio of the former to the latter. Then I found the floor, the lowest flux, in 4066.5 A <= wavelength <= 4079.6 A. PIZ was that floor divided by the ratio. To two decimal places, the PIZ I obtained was 0.47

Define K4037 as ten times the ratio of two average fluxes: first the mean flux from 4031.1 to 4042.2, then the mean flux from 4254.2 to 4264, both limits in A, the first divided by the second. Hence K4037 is 10.5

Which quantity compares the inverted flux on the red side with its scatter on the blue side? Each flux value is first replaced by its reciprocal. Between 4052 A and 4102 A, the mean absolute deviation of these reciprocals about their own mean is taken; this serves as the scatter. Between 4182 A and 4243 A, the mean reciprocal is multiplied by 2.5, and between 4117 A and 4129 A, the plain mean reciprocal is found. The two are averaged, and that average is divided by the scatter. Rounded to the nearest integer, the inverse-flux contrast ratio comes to 14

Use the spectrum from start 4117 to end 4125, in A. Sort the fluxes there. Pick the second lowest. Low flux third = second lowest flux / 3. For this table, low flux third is 0.19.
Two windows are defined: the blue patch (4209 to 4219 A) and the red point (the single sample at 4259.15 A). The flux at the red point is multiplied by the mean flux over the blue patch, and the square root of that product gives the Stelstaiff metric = 0.53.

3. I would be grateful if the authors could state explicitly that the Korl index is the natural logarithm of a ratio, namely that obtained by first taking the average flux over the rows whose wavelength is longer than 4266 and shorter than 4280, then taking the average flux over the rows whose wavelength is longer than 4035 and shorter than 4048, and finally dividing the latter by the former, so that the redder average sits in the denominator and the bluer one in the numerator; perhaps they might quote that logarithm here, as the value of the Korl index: 0.02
